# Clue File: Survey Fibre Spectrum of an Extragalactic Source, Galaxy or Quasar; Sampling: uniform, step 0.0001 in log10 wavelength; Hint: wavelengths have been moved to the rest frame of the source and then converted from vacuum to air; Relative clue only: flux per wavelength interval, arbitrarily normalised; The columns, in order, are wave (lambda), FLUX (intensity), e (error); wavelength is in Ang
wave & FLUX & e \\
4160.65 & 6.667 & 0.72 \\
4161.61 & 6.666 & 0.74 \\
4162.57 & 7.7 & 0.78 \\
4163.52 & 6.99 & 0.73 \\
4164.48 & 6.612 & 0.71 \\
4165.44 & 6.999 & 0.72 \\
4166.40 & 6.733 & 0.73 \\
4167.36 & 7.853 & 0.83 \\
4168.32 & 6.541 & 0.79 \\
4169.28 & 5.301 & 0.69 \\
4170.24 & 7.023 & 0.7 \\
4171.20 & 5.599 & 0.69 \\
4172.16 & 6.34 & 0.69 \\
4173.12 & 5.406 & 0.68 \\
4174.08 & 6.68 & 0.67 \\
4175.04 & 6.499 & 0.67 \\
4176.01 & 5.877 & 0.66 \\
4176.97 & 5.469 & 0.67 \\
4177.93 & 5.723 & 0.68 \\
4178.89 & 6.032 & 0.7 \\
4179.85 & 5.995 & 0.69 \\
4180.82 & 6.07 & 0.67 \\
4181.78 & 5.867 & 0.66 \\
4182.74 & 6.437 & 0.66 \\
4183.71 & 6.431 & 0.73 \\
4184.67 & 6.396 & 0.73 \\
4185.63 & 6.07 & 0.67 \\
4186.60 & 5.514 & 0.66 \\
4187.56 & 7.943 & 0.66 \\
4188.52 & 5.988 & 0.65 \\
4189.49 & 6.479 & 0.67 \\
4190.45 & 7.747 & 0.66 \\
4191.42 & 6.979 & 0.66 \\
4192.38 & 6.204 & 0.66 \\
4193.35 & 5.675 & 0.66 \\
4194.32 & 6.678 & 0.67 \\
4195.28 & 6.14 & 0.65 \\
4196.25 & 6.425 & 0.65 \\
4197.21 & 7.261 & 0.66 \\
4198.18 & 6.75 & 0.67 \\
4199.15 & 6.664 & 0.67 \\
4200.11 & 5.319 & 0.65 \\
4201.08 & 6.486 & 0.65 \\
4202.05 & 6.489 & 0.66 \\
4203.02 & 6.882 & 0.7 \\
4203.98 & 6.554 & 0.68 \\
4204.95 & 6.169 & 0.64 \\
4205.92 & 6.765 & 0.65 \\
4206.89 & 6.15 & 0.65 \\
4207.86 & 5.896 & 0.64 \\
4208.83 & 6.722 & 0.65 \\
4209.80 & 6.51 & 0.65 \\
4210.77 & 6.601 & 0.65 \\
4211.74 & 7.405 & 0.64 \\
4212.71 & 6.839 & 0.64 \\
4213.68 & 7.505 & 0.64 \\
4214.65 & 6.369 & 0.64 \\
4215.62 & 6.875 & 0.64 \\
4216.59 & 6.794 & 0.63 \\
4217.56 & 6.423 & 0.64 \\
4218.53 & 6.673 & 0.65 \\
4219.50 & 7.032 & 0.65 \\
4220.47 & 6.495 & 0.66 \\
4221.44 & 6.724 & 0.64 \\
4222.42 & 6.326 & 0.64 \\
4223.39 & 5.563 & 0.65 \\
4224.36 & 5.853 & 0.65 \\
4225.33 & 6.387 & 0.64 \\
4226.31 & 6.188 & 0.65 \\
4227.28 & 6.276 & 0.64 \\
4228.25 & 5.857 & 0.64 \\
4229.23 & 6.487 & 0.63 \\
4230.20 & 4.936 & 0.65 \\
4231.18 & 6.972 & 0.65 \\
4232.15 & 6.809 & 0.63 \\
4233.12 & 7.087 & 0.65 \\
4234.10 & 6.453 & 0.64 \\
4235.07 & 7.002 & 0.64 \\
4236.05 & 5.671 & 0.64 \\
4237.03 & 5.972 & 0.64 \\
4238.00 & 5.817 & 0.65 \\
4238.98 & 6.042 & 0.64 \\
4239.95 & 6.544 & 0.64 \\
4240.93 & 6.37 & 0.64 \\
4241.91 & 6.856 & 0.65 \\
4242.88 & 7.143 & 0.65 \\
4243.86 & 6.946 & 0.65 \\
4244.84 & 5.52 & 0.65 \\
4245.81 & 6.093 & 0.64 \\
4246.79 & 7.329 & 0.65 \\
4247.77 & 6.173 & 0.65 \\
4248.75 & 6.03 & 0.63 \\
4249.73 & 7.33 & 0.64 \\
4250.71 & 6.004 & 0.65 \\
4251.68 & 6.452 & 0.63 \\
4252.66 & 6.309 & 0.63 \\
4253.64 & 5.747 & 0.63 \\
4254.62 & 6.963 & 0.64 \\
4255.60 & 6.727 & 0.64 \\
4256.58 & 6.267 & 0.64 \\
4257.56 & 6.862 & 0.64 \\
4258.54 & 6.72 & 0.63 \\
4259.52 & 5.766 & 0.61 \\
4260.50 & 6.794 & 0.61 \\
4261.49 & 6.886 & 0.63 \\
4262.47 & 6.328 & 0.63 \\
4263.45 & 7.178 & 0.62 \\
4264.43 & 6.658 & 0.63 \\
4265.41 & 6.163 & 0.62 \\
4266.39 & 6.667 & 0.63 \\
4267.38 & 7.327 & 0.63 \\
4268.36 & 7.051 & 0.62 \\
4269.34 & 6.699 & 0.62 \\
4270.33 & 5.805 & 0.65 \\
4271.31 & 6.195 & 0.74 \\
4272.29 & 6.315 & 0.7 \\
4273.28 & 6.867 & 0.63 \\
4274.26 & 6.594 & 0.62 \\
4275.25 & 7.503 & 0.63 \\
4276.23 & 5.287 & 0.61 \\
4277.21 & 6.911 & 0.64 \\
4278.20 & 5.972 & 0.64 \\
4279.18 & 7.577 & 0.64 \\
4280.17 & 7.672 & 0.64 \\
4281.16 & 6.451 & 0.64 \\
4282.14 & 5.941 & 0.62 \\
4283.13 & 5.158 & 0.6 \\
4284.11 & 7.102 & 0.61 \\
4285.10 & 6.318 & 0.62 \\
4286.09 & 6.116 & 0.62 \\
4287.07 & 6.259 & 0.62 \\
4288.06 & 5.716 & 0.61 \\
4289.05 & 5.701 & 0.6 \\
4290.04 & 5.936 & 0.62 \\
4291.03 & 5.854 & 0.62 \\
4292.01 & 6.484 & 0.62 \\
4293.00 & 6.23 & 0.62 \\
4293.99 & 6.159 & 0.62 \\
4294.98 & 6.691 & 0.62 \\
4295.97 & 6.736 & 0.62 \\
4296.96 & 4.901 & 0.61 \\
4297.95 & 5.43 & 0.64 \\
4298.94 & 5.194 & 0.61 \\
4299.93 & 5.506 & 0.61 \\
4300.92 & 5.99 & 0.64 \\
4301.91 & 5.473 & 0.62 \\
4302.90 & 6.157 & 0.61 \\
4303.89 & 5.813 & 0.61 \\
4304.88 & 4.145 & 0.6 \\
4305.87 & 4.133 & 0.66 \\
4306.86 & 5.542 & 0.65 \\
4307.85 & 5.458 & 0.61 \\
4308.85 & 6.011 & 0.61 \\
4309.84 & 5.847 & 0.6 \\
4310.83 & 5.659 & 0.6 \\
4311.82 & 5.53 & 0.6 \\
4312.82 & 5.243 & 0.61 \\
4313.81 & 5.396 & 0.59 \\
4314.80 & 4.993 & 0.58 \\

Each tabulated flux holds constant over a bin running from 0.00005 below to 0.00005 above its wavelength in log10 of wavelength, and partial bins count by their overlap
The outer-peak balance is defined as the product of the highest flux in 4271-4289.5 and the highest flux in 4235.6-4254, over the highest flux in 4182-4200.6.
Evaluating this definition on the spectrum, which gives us 7.08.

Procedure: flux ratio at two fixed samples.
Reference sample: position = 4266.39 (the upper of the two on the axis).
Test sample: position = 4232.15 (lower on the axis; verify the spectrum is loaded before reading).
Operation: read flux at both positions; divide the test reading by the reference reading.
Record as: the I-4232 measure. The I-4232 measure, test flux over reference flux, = 1.02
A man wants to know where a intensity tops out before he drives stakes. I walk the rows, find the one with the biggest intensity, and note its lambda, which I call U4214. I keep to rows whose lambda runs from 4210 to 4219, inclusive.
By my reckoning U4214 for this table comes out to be 4213.68 Ang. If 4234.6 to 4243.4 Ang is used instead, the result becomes 4242.88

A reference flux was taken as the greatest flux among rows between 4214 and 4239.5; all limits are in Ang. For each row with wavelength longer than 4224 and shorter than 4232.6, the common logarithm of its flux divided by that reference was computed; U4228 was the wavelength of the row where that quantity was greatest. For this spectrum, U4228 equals 4231.18 Ang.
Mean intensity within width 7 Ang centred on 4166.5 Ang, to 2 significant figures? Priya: 6.7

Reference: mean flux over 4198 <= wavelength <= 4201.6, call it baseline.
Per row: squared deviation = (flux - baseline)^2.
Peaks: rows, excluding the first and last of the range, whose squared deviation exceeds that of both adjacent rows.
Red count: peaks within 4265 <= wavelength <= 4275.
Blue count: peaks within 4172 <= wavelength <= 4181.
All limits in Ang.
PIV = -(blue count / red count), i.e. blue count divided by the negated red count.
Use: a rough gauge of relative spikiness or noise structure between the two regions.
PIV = -1.00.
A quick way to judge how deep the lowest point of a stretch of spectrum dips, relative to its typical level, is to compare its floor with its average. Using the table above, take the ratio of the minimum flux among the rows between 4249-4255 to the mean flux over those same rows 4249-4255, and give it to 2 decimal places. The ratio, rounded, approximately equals 0.89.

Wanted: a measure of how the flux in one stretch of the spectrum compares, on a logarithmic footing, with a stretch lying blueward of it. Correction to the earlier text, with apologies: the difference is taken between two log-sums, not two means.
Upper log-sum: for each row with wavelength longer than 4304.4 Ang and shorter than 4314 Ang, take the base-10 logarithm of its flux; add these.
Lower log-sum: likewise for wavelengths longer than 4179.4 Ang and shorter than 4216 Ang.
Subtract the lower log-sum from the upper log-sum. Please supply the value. -24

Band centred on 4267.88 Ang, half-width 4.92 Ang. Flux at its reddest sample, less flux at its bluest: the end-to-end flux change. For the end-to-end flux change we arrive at -0.9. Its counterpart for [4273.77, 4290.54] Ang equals -0.7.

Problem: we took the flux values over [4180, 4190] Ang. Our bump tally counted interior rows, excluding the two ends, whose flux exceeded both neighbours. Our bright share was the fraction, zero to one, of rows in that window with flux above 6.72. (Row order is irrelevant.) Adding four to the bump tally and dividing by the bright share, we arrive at 60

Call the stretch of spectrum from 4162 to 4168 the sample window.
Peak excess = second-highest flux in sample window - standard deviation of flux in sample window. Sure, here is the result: 7.2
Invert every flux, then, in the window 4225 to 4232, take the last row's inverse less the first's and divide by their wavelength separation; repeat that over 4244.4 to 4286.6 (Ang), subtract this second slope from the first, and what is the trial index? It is -0.0018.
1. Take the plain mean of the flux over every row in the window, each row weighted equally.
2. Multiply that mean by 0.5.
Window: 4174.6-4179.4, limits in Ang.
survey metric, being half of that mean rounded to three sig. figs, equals 2.96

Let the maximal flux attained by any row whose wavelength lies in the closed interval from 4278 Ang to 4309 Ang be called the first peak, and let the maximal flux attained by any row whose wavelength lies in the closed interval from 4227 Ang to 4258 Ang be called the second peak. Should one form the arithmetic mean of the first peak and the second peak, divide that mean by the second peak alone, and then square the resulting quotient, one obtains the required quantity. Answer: 1.05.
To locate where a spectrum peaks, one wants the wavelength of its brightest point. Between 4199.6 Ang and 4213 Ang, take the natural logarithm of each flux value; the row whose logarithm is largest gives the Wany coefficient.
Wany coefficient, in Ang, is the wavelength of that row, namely 4211.74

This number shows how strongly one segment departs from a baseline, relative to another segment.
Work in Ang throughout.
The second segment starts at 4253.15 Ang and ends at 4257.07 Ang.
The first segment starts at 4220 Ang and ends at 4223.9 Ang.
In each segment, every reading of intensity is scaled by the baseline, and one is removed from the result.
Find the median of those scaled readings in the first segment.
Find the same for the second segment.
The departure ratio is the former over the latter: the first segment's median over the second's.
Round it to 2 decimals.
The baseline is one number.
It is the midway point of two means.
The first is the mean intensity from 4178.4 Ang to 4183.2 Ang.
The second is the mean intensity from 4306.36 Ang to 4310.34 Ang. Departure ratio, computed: 0.86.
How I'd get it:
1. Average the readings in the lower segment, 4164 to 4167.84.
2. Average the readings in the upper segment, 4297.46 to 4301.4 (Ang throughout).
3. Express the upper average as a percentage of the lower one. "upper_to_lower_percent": 78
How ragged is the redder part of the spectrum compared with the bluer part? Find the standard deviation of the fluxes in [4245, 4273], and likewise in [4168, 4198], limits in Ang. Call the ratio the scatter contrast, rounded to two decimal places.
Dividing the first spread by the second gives 0.75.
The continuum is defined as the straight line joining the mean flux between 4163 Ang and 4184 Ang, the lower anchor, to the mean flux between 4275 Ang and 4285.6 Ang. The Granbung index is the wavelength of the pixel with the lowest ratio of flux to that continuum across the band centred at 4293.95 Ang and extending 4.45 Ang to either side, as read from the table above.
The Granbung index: 4296.96 Ang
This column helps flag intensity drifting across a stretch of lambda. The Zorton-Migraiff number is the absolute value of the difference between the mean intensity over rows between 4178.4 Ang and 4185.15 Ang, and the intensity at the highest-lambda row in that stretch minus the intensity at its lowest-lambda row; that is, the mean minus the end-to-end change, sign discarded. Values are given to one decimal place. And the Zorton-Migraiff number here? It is 5.8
